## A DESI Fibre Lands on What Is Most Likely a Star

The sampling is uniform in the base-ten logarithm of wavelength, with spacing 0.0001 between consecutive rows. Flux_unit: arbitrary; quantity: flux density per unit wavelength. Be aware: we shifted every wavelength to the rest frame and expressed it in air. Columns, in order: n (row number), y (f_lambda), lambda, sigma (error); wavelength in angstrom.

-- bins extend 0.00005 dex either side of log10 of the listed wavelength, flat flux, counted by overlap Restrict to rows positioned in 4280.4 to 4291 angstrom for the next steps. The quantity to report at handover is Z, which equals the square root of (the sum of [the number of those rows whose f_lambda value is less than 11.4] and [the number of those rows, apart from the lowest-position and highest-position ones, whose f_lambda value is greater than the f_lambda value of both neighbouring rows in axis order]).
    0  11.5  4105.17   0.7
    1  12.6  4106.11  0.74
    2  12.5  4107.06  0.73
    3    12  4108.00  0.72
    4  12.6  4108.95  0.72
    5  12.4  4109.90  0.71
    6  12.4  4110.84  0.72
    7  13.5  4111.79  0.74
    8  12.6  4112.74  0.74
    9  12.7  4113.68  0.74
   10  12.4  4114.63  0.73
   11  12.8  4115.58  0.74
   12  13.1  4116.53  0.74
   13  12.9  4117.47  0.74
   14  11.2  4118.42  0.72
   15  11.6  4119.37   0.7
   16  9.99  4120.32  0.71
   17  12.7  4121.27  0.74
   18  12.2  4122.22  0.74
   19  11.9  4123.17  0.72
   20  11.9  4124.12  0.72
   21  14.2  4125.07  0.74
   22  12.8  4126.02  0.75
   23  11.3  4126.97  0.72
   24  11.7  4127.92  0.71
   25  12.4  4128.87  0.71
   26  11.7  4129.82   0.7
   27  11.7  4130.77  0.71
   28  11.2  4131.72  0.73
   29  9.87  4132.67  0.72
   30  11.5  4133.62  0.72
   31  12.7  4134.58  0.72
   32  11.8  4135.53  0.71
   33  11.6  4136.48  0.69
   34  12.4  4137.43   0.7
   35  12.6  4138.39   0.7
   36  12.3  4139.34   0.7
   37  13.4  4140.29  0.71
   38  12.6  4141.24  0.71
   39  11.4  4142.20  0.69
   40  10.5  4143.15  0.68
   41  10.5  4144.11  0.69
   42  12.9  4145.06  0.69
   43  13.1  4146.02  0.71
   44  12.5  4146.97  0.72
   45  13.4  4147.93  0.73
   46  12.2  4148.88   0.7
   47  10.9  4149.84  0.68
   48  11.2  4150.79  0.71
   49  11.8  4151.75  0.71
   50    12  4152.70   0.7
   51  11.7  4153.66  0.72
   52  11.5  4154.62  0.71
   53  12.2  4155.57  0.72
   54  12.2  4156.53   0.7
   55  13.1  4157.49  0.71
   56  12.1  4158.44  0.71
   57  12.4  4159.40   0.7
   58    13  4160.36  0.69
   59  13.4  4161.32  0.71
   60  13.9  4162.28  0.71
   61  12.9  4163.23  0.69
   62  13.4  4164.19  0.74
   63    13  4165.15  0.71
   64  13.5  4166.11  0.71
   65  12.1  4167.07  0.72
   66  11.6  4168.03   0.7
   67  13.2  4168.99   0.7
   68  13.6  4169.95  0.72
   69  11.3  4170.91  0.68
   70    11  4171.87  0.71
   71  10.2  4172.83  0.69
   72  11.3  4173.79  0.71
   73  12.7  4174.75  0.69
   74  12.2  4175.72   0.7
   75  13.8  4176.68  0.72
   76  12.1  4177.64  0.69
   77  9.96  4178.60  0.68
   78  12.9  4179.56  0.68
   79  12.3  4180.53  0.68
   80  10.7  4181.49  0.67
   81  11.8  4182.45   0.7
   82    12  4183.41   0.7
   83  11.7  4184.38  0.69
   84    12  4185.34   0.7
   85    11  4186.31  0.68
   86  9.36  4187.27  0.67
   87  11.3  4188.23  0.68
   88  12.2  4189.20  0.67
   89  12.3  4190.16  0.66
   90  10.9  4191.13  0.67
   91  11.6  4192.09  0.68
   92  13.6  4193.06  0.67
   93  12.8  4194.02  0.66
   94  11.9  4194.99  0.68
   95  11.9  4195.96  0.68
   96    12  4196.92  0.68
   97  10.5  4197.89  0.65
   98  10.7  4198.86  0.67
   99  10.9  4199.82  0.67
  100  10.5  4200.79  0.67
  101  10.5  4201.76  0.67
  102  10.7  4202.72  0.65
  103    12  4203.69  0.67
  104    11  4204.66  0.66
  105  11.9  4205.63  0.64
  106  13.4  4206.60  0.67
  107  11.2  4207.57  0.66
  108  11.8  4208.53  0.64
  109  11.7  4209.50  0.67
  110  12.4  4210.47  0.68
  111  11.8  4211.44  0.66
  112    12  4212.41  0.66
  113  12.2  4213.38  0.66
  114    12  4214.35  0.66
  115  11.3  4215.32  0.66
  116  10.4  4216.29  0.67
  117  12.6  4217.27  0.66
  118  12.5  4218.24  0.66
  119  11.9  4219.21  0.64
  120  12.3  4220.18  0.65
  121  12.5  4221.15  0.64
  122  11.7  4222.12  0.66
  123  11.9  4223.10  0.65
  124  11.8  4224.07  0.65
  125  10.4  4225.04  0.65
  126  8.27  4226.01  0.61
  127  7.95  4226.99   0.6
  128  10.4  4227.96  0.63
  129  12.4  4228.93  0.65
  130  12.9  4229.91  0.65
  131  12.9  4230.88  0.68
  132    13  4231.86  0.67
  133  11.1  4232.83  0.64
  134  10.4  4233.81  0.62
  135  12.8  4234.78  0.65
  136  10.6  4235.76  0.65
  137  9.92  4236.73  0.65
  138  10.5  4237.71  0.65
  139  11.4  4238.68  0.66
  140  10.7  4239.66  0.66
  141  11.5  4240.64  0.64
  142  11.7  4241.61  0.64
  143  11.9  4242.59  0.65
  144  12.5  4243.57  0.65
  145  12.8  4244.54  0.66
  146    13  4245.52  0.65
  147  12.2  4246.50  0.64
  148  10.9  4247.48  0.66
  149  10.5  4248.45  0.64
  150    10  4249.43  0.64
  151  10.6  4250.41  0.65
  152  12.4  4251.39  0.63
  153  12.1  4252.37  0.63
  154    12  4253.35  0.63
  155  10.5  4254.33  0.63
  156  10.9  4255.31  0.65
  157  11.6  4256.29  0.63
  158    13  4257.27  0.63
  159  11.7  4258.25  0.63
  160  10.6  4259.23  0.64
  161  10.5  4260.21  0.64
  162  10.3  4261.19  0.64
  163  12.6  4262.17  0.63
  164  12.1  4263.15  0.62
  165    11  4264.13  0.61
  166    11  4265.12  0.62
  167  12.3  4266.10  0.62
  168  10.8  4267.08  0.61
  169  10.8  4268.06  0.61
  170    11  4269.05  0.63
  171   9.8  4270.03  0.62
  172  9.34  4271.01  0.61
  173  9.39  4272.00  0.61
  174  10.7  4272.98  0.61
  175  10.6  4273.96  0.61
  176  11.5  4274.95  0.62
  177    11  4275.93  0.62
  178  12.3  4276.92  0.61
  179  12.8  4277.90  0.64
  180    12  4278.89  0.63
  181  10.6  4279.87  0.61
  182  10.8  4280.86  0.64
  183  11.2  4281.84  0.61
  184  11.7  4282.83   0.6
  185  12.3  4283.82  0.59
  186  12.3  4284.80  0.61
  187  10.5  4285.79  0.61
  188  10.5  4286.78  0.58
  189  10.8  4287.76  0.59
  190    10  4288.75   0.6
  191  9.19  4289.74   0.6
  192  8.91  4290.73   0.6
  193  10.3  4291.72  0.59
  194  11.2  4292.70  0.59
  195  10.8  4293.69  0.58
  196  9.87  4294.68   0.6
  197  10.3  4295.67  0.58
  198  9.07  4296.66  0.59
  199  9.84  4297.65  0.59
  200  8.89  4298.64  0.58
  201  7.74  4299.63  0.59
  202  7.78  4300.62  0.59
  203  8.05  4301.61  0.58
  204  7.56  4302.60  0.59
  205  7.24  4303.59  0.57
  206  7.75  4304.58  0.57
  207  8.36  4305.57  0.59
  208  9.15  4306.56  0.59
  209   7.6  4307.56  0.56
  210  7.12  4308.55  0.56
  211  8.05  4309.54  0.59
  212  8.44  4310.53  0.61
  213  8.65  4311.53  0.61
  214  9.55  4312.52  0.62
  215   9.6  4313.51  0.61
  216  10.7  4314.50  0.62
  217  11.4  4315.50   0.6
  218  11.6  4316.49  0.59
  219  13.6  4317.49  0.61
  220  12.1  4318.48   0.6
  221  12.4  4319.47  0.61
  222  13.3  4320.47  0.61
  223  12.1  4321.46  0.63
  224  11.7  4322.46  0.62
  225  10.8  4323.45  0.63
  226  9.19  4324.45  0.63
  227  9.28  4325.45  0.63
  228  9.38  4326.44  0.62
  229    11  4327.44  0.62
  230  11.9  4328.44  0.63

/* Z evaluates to 3.0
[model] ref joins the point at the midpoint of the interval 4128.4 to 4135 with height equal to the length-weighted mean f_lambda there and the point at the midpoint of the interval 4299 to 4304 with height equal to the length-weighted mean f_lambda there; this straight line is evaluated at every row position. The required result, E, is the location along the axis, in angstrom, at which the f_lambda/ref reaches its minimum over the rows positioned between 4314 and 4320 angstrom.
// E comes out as 4314.50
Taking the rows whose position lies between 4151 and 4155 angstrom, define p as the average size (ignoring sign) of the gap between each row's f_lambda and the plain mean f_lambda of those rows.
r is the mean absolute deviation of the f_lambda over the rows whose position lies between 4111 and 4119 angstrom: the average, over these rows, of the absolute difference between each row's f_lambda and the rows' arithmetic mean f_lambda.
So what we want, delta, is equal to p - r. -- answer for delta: -0.29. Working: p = 0.15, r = 0.44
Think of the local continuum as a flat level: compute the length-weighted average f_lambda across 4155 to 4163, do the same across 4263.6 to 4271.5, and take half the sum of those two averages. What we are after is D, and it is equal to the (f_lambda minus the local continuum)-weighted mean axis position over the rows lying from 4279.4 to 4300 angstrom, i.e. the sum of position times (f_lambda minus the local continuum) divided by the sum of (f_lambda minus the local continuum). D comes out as 4292.9 angstrom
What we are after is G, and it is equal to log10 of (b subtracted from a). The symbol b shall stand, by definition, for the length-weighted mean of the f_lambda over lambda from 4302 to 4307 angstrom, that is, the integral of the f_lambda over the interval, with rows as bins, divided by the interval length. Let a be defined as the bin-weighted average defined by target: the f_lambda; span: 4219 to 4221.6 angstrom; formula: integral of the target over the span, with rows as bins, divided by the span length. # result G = 0.63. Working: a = 12.3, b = 8.0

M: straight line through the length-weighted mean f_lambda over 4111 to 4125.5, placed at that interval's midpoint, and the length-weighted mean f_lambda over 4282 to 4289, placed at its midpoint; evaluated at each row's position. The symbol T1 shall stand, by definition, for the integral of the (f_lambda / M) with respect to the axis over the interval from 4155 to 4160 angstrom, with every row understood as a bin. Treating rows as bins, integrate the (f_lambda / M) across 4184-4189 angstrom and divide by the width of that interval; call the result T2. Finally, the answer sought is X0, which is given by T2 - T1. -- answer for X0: -4.19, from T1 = 5.13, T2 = 0.94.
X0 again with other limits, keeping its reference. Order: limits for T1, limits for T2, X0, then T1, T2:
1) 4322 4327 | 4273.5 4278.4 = -3.58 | 4.61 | 1.03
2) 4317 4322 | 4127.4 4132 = -4.84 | 5.80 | 0.96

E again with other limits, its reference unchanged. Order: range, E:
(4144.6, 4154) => 4149.84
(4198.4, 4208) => 4200.79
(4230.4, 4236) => 4233.81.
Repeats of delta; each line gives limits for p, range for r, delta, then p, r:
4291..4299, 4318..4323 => 0.19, 0.62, 0.42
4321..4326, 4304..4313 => 0.51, 1.10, 0.59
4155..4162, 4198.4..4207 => -0.30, 0.46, 0.76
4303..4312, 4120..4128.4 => -0.25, 0.54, 0.80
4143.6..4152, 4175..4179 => -0.18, 0.85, 1.03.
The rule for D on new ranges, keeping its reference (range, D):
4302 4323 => 4306.5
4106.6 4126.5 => 4116.0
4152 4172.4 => 4162.8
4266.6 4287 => 4273.8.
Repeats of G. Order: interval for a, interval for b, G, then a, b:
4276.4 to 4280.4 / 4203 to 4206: -0.44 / 11.9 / 11.5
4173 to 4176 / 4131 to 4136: -0.38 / 11.8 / 11.4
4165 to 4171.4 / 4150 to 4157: -0.08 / 12.6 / 11.8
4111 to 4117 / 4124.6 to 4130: -0.36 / 12.8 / 12.4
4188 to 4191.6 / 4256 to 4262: -0.48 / 11.7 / 11.4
